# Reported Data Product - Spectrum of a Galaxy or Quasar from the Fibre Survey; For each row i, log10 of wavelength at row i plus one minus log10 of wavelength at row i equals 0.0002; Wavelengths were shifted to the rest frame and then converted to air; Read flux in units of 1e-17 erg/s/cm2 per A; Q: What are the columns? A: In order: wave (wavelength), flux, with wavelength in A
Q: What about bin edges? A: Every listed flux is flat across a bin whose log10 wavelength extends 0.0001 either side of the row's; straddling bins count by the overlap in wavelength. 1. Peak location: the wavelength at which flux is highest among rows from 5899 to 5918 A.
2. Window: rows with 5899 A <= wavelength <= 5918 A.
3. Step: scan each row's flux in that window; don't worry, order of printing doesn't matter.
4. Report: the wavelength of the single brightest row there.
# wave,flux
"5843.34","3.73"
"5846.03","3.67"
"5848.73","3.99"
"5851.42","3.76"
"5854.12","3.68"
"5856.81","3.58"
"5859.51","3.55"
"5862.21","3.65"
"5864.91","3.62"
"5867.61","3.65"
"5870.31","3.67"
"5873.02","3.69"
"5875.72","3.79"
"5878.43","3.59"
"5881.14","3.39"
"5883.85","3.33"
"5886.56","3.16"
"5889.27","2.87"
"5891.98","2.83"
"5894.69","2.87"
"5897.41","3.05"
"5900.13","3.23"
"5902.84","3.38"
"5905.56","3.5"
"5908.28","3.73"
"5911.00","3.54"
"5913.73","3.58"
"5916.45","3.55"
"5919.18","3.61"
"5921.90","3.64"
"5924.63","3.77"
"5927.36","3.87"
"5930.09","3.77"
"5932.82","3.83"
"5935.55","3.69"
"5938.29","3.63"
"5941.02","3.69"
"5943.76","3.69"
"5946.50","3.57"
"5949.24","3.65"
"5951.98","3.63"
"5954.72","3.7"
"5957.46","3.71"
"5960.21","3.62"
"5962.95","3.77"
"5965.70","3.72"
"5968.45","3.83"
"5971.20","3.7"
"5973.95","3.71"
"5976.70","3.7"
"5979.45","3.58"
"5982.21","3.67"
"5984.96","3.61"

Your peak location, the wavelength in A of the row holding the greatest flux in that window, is 5908.28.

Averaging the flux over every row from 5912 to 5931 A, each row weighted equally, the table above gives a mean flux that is 3.68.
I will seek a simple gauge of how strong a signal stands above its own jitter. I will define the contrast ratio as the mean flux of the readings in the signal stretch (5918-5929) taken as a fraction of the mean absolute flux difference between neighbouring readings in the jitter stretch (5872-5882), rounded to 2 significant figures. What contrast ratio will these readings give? 22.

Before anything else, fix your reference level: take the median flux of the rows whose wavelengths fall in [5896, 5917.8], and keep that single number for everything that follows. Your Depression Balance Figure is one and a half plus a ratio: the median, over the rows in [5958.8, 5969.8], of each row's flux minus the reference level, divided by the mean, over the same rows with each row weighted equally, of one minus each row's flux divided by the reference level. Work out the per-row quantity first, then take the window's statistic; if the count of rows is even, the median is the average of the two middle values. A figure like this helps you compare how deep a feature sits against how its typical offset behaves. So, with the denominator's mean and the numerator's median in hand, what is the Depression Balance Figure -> -2.2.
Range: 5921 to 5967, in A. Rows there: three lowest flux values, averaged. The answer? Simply 3.61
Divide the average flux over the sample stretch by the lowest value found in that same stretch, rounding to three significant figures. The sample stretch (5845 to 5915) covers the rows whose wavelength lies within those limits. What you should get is 1.23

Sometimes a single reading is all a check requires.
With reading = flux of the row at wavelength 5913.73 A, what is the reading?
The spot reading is 3.58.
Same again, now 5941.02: 3.69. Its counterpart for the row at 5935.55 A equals 3.69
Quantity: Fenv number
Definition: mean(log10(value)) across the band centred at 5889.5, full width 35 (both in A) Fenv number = 0.514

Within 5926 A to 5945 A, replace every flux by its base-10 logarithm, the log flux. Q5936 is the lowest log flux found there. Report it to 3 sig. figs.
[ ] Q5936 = 0.560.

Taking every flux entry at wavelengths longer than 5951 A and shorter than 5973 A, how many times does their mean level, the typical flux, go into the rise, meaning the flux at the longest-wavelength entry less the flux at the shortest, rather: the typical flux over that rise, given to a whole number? 53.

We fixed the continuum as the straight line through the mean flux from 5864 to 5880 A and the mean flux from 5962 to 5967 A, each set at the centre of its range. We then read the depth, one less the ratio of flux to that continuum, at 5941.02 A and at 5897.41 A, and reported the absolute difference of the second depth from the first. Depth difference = 0.16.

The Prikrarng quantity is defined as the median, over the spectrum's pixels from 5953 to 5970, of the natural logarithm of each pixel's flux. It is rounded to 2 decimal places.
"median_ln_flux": 1.31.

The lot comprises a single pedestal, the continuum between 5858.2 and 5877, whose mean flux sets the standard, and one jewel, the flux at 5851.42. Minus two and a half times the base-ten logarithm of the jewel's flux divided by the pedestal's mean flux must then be -0.029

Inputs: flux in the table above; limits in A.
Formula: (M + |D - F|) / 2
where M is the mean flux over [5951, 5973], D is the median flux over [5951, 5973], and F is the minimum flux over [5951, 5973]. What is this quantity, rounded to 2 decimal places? 1.90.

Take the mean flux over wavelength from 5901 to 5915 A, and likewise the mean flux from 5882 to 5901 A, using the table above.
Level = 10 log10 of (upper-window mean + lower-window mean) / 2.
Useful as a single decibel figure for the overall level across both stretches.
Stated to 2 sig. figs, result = 5.2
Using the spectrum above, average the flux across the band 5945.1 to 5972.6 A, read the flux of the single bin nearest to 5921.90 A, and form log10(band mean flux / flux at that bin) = 0.01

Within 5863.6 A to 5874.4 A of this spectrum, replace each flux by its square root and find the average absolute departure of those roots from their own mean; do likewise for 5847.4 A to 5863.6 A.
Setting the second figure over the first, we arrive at 5.1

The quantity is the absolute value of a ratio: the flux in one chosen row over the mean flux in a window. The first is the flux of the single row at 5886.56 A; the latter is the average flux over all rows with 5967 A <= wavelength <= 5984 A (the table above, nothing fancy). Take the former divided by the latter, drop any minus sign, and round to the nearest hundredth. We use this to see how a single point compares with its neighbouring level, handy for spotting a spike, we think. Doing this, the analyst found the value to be 0.85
